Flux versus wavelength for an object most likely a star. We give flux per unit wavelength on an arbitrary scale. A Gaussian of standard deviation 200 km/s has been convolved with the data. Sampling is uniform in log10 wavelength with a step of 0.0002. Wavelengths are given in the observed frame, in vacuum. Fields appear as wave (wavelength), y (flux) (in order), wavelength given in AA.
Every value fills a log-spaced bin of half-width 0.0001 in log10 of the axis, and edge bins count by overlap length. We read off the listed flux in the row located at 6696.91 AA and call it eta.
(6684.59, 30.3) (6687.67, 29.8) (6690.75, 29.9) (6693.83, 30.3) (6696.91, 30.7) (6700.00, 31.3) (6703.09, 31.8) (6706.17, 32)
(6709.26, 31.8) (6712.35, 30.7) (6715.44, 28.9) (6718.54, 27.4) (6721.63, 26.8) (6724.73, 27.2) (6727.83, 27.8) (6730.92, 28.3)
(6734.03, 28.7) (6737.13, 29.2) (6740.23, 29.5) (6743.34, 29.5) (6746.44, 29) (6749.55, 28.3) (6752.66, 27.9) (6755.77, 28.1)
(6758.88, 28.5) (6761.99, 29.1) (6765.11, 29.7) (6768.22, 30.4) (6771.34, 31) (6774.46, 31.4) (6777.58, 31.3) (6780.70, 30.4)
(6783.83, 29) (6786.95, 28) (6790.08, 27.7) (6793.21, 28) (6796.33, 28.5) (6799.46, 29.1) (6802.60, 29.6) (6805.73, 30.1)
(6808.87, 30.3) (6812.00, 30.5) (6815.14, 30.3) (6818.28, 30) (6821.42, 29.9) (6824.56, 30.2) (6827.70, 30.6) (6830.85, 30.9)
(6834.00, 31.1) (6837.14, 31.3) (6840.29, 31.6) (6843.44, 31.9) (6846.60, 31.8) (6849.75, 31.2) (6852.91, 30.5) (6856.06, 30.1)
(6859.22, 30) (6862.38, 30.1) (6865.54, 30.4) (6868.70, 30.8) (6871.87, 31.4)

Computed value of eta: 30.7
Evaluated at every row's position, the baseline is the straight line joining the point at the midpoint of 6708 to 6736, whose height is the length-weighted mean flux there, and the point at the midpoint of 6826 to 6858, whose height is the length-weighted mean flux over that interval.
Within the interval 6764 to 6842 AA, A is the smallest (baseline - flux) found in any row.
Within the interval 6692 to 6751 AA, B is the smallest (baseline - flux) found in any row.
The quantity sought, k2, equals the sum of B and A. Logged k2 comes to -5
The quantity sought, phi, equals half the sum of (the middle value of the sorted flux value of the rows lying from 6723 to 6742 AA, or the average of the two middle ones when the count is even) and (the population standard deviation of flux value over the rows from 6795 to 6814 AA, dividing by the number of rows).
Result 14.6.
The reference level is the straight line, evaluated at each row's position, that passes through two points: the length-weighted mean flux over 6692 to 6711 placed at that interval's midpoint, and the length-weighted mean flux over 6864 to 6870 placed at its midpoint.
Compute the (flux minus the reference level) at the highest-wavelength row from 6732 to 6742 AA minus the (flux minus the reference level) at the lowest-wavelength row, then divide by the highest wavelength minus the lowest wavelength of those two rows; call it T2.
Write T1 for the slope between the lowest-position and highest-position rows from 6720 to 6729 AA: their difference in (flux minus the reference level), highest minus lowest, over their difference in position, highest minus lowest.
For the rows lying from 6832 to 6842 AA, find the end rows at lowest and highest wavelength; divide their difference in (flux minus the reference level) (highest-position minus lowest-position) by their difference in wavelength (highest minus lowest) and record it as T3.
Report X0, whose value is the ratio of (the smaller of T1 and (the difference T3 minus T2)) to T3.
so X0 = -0.6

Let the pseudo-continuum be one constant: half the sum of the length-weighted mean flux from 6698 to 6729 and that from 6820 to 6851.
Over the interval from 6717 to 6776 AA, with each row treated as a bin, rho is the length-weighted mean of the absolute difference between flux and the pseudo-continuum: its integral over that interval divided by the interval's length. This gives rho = 1.69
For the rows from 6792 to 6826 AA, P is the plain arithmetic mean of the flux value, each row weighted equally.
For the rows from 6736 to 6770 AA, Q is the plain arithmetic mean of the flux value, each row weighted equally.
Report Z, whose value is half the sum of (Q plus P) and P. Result 44.2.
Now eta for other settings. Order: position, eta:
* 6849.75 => 31.2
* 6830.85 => 30.9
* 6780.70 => 30.4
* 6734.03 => 28.7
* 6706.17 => 32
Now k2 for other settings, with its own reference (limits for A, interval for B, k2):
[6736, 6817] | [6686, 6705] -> -5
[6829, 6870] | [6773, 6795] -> -3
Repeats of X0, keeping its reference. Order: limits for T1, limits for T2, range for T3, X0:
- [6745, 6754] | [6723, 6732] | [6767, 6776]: -1.1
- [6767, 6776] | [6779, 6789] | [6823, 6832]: 1.4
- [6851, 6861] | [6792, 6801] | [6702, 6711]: -42.2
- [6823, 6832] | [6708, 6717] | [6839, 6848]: 3.2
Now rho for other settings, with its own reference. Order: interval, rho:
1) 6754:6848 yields 0.98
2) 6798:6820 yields 0.39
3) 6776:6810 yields 1.26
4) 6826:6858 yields 0.81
